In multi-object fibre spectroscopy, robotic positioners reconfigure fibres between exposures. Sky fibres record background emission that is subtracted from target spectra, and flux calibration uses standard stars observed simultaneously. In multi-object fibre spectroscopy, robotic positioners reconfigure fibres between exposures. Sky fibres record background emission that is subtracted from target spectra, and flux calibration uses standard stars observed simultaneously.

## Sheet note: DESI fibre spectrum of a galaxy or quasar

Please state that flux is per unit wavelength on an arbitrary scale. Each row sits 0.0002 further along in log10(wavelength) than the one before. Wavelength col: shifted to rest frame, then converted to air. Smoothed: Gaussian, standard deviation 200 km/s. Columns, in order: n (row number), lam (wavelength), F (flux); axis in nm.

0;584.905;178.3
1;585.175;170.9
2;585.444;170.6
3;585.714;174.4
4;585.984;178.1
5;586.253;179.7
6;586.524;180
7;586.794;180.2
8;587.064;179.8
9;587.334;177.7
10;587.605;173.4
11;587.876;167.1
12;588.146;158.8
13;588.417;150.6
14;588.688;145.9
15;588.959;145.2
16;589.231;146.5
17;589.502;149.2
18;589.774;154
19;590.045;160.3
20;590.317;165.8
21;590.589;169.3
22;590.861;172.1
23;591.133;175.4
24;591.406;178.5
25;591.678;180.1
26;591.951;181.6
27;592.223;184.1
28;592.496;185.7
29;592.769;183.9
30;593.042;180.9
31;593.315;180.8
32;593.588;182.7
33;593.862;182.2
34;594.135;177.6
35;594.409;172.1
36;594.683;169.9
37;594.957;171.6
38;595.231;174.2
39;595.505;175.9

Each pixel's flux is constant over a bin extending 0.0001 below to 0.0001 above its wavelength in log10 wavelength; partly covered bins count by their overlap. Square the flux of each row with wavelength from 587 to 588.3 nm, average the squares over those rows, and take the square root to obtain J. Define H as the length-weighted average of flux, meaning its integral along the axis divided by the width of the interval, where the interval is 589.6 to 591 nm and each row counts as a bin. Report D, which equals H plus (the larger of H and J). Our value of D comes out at 335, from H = 164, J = 172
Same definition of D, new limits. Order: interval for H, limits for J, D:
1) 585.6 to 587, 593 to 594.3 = 359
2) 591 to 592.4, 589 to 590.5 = 360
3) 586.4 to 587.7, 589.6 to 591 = 357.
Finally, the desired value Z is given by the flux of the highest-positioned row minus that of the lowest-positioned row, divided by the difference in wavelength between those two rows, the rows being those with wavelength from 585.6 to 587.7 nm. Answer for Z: -1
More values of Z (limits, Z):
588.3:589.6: -1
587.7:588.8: -26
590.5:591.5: 11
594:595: -7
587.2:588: -20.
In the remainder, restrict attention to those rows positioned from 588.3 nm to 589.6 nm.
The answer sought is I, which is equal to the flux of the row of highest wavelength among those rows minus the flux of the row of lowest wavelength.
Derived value -1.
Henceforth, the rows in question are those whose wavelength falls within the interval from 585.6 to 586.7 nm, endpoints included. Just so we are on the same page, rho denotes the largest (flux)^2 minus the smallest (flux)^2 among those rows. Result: 1985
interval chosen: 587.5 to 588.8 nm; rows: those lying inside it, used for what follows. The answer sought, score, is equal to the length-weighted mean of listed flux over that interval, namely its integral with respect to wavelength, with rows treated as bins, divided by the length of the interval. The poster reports 159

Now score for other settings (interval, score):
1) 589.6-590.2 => 157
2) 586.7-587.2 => 180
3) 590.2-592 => 174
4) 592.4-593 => 184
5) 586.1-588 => 177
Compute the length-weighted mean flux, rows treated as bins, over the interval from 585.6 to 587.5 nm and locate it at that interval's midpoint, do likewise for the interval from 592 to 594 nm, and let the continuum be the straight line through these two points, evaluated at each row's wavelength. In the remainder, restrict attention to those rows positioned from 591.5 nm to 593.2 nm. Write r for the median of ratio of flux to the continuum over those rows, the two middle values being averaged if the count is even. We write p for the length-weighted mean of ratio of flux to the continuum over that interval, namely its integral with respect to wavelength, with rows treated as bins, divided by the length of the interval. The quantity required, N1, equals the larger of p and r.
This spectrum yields 1.00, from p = 1.00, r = 1.00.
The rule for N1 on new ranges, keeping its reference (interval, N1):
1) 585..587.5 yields 1.00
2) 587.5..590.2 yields 0.86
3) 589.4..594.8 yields 0.97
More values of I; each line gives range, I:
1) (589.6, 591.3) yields 21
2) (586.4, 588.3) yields -21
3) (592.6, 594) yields -2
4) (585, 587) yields 9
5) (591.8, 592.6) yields 4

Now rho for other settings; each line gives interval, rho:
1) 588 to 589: 4134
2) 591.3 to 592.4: 2031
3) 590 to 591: 3922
